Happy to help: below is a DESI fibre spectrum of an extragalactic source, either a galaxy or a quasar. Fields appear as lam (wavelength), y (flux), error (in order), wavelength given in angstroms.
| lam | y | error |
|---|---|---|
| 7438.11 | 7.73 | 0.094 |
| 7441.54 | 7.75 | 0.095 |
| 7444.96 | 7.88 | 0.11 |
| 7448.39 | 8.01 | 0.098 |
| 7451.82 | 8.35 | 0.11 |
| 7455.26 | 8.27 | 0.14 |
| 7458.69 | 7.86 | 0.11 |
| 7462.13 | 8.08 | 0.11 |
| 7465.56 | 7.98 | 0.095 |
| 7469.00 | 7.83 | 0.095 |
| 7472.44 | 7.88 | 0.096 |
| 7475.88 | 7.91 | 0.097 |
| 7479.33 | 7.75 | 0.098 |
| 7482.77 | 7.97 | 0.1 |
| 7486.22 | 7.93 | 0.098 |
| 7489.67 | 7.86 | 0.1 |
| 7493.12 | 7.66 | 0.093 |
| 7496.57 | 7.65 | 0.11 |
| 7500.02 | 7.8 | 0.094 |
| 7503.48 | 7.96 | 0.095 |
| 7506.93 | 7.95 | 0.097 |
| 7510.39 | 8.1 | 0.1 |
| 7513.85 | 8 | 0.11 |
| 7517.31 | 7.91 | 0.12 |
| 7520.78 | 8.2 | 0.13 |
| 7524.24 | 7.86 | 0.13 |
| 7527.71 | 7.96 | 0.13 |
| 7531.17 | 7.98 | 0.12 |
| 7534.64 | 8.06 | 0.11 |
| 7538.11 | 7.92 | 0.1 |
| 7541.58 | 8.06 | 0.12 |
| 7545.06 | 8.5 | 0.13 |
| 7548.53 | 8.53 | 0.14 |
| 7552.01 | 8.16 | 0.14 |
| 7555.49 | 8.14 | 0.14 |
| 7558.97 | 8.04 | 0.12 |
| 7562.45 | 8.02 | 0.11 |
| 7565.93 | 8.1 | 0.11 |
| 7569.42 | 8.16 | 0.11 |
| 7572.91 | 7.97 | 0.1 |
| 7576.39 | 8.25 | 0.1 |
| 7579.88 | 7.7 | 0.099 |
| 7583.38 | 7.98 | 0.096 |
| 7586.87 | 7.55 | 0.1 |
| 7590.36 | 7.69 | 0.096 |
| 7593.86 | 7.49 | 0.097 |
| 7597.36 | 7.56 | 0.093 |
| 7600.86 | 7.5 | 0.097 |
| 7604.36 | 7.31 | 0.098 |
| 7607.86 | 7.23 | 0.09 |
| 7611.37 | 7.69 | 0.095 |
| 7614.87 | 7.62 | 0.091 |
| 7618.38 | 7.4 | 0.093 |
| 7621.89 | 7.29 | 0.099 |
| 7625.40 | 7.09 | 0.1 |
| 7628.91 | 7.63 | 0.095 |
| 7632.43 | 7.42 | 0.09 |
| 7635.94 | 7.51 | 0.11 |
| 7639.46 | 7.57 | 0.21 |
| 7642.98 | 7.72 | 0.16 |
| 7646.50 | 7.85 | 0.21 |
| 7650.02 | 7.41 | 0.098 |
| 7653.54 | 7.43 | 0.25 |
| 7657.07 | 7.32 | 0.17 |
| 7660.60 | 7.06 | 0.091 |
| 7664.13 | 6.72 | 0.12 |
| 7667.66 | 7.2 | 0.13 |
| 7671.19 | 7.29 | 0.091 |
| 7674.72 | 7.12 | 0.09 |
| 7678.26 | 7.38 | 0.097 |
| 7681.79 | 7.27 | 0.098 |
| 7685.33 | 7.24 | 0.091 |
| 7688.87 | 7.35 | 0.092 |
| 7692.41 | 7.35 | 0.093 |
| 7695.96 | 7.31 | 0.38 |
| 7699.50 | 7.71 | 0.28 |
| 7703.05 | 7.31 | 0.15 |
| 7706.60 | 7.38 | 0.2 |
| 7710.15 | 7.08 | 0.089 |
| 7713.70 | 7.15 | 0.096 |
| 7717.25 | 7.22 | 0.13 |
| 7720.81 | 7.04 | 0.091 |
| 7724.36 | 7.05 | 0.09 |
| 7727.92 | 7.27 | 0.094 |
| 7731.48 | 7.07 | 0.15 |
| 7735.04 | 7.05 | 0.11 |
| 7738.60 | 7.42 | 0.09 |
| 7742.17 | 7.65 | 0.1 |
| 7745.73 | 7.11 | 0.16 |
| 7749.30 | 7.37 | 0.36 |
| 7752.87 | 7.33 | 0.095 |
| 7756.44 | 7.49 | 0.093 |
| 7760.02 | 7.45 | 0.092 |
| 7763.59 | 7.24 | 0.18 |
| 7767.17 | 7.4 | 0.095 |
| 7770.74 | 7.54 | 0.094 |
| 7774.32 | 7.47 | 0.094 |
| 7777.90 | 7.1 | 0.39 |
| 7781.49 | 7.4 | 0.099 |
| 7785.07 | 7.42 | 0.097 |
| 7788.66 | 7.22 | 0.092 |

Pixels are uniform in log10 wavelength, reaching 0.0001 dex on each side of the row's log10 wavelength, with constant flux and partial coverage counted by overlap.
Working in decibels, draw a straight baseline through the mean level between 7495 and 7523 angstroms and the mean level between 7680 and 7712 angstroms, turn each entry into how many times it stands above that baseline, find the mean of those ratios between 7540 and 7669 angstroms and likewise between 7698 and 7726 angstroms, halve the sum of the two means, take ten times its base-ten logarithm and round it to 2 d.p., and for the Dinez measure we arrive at 0.00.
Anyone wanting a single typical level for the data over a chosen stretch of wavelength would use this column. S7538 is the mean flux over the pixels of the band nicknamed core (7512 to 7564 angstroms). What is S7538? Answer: 8.1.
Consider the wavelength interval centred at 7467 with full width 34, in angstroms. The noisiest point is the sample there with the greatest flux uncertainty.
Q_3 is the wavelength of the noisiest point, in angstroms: 7455.26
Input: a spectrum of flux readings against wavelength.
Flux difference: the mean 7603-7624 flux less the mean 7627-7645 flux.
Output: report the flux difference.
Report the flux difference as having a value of -0.15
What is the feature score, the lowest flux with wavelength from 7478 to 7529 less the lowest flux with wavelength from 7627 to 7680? 0.93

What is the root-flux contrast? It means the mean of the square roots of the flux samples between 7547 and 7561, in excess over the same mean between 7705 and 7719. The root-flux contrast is 0.18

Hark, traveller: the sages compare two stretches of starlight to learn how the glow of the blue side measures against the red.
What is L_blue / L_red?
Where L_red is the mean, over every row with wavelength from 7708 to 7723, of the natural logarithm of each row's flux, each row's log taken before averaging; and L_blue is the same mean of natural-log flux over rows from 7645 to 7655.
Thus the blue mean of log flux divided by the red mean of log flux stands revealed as 1.03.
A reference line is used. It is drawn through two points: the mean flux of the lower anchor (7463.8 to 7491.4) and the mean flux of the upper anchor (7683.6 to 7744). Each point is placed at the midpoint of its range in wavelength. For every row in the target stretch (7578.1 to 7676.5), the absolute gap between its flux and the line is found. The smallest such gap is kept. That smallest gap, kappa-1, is 0.00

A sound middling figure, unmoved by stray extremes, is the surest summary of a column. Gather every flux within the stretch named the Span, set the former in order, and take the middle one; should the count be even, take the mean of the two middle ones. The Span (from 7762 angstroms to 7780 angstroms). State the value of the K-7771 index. 7.40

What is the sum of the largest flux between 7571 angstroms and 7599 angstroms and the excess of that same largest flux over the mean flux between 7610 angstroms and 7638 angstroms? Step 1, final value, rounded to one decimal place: 9.0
